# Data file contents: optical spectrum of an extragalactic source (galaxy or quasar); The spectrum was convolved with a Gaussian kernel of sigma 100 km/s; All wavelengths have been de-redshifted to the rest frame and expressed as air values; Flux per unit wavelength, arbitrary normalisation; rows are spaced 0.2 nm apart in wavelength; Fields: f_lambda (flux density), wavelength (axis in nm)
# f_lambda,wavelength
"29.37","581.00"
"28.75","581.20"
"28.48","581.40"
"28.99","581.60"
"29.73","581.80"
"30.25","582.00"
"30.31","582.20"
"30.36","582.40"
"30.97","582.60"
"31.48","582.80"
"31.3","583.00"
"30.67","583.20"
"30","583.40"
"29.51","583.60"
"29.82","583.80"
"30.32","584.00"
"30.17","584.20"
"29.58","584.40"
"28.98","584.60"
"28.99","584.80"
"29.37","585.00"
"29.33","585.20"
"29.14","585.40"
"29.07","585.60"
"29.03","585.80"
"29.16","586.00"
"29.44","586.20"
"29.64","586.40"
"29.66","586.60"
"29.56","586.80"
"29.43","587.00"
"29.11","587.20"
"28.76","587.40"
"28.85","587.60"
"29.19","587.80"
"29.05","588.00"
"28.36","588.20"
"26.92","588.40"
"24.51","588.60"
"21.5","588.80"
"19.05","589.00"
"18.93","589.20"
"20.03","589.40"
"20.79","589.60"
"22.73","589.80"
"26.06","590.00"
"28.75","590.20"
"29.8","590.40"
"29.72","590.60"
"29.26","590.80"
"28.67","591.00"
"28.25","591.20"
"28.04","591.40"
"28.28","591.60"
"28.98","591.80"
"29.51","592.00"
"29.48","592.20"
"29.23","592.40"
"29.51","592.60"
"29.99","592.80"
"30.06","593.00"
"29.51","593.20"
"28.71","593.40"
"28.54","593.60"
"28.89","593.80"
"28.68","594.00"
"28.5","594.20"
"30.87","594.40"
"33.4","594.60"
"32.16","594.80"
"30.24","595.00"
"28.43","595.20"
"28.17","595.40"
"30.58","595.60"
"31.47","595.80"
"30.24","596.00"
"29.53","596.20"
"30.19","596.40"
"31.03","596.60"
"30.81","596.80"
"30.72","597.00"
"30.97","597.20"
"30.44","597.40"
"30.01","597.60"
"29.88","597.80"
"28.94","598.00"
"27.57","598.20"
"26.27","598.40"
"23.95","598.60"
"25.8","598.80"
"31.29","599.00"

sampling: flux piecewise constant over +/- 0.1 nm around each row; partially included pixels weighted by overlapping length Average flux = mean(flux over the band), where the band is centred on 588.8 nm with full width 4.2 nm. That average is 26.2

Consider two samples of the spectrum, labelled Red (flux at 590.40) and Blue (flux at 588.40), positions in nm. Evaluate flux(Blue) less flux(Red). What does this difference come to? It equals -2.9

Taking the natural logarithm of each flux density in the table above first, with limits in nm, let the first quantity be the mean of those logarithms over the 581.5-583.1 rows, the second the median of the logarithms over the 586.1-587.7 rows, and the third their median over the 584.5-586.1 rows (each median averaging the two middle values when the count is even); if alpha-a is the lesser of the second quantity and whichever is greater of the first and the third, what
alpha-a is 3.38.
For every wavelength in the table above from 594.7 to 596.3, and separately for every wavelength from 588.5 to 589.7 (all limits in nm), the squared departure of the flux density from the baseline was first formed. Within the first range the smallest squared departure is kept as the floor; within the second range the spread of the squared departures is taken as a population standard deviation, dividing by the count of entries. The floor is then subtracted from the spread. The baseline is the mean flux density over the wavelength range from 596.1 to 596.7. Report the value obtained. 32.4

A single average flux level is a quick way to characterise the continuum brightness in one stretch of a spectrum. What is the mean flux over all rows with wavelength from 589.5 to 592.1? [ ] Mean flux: 27.6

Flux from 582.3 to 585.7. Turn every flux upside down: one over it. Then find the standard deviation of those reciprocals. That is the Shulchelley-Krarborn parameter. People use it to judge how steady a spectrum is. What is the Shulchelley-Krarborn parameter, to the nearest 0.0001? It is 0.0009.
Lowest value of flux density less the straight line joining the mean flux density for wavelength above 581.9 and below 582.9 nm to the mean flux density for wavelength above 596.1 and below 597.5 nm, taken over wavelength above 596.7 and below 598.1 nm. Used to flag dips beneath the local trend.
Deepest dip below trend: -1.6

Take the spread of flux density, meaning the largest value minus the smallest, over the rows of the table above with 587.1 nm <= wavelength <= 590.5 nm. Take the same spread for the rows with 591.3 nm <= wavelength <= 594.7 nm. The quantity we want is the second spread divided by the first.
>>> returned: 0.49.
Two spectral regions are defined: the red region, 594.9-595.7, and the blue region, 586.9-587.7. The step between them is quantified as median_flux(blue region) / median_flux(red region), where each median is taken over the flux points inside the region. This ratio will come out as 0.99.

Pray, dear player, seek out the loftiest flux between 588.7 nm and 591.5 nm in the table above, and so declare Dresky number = 29.8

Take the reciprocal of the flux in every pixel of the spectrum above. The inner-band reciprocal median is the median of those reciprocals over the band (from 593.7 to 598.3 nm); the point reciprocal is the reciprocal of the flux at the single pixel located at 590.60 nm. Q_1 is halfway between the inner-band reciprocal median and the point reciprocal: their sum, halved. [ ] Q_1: 0.0334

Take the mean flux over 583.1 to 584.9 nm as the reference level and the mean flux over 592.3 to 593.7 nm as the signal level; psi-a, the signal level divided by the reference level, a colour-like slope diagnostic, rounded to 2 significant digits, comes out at 0.99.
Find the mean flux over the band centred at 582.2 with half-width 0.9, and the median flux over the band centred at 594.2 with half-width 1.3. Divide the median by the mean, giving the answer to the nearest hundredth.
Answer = 0.96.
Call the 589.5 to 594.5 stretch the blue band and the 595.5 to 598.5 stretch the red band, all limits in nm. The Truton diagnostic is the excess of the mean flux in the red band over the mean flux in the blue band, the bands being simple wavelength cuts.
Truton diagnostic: 1.5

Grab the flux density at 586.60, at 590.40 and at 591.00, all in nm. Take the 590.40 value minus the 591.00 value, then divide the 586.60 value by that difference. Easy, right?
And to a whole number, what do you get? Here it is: 26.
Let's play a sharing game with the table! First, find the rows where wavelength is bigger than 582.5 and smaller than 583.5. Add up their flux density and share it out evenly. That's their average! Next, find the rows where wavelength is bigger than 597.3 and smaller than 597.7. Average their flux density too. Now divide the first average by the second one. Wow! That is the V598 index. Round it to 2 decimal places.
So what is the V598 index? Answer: 1.02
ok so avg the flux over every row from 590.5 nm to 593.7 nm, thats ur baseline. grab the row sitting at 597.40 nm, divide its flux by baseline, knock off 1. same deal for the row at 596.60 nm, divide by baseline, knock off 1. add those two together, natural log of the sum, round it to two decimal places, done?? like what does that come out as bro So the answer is -2.19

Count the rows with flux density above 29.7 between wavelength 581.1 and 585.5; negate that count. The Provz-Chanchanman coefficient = -12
